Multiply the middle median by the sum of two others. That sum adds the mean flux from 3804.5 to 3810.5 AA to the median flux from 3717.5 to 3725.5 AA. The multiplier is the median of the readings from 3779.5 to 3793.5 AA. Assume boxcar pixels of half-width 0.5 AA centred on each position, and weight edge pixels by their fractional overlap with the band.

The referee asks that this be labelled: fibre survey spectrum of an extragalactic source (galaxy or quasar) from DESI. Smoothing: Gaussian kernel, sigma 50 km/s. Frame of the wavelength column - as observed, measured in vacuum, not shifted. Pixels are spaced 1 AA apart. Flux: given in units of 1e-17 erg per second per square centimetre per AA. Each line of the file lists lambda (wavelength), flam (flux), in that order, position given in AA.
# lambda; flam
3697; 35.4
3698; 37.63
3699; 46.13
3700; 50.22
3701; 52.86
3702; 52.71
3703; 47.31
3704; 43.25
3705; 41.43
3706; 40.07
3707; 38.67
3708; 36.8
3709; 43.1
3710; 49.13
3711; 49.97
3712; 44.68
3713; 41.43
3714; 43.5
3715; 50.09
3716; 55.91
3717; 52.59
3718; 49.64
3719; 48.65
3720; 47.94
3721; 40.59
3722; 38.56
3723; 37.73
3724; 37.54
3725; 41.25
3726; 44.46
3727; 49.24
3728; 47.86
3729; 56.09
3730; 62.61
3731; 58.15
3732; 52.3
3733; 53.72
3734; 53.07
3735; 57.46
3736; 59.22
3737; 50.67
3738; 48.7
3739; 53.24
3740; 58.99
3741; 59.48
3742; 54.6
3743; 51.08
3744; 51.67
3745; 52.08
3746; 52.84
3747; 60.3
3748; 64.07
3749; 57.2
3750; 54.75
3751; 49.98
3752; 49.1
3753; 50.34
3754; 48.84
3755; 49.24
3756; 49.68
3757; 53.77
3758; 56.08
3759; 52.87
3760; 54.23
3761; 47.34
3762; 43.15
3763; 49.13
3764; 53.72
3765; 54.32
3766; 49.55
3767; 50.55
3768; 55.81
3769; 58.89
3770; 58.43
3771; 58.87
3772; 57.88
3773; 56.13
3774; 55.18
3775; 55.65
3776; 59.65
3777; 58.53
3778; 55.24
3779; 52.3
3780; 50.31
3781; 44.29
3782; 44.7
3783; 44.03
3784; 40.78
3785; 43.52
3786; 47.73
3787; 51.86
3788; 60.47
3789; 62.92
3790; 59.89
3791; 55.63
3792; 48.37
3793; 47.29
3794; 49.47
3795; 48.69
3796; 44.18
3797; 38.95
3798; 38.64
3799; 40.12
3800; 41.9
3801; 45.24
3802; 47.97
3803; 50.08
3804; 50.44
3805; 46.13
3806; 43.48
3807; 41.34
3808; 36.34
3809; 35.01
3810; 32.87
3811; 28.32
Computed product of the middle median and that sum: 3850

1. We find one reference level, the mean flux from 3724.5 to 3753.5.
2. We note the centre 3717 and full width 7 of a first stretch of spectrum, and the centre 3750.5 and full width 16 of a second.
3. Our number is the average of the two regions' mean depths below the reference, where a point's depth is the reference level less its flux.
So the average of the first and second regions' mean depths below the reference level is 2.1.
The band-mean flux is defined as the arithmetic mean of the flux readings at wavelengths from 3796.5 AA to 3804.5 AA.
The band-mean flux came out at 44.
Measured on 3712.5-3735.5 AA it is 49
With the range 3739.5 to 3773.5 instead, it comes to 54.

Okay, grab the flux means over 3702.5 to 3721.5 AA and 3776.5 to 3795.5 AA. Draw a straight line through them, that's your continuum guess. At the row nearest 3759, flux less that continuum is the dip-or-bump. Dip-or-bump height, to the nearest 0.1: 4.0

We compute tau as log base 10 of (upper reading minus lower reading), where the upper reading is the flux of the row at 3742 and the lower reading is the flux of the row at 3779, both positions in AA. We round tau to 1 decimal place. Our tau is 0.4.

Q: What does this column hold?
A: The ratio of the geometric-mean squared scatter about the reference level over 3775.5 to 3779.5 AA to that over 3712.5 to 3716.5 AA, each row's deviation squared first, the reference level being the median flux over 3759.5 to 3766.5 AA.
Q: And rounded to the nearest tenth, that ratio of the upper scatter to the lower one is 2.9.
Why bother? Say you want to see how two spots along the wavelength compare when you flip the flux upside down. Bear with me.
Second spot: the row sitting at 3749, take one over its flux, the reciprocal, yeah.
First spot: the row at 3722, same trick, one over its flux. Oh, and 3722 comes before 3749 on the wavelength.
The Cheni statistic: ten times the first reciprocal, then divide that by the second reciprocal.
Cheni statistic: 15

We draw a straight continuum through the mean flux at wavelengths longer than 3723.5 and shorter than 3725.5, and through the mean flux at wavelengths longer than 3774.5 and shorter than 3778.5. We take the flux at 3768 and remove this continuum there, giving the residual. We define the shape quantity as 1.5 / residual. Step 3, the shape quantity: 1.02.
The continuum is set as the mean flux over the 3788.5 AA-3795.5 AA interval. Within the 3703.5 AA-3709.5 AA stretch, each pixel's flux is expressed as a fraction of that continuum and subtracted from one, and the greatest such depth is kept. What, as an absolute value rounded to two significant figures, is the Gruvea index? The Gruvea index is 0.31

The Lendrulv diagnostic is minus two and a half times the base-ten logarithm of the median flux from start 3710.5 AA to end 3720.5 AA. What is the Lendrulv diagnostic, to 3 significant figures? -4.23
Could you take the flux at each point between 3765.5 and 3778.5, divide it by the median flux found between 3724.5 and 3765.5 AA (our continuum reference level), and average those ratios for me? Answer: 1.06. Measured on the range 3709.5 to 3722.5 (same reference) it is 0.89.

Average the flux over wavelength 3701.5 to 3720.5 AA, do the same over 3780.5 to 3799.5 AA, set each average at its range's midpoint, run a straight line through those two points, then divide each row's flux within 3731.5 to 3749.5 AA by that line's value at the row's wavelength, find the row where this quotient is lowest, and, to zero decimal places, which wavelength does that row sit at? 3738 AA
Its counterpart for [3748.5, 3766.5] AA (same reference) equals 3762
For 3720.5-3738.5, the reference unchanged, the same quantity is 3724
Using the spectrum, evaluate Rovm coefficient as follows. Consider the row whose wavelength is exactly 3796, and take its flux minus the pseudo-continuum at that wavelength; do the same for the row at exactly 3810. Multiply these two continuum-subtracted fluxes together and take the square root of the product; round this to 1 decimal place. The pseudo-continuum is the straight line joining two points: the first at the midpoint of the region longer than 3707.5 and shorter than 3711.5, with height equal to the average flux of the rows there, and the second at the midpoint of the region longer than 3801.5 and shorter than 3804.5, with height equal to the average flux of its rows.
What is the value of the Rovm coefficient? 9.2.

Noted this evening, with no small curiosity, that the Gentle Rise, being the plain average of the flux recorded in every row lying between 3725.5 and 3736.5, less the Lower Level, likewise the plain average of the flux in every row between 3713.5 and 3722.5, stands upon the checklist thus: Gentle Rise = 6.5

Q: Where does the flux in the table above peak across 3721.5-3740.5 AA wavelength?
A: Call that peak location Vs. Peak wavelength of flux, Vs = 3730 AA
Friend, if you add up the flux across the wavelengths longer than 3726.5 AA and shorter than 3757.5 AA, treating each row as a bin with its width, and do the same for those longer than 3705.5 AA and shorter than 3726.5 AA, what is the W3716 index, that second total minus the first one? -738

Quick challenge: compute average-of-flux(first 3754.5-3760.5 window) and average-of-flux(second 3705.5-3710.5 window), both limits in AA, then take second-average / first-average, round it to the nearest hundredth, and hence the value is 0.79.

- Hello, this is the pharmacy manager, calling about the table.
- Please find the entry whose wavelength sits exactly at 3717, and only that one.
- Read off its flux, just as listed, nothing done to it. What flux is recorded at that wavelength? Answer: 52.59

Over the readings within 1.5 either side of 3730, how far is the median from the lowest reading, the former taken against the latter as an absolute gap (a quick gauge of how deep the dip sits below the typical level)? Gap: 2.1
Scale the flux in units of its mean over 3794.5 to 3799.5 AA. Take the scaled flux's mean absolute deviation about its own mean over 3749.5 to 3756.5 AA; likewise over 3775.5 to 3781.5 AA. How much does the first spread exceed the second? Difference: -0.07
